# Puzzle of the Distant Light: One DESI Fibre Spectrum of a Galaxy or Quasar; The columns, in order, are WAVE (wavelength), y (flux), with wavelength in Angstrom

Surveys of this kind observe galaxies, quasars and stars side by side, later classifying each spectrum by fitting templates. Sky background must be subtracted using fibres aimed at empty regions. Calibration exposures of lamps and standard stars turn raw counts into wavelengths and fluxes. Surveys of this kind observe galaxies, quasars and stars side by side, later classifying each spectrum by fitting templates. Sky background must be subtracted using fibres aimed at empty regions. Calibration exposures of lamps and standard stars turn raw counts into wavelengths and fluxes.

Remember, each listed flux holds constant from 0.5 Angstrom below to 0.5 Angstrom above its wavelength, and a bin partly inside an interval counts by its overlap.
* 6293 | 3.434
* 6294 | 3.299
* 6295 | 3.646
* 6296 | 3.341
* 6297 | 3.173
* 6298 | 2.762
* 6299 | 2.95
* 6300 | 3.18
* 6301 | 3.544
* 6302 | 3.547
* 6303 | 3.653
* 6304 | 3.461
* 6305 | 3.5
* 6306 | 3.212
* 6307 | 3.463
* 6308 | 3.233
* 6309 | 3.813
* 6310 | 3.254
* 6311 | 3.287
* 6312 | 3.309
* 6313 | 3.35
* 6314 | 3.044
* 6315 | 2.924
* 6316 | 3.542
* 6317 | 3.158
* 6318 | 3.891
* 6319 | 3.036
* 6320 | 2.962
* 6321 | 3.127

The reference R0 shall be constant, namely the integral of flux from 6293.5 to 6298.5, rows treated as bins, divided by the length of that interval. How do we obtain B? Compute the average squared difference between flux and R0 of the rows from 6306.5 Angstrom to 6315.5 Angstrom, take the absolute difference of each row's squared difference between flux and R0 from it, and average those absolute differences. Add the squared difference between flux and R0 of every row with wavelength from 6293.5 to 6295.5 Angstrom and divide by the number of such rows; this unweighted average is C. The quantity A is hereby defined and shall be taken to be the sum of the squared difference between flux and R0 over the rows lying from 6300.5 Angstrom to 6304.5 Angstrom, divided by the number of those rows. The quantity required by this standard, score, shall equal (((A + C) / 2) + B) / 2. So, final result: 0.080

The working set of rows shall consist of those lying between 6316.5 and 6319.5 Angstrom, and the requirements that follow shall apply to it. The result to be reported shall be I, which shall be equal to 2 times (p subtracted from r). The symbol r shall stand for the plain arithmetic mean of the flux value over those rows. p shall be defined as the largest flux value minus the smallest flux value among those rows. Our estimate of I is 5.0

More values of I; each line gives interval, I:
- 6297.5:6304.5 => 4.8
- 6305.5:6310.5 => 5.6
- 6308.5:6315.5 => 4.8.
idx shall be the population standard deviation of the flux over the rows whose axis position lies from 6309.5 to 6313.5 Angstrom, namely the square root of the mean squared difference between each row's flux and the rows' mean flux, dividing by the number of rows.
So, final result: 0.03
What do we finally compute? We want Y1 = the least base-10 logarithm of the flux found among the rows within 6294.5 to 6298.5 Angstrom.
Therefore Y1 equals 0.44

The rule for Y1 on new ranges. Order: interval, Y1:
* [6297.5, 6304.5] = 0.44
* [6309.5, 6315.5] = 0.47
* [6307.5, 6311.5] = 0.51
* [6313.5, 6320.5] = 0.47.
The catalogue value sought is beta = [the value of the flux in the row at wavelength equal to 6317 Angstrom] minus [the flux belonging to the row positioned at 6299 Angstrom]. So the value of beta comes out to 0.21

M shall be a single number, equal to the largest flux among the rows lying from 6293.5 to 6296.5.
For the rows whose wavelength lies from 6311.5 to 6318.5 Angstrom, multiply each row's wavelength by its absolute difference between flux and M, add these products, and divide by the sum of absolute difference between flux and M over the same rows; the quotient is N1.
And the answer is 6314.9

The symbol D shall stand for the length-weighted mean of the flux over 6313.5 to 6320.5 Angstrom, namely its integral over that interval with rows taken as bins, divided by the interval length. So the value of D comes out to 3.22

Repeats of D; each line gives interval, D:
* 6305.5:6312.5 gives 3.37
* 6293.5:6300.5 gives 3.19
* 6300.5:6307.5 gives 3.48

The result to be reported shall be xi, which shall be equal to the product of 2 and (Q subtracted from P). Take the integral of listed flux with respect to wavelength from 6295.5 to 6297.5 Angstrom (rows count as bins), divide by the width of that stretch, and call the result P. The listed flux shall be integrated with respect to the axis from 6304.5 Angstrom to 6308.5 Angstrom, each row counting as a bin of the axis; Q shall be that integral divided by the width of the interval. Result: -0.2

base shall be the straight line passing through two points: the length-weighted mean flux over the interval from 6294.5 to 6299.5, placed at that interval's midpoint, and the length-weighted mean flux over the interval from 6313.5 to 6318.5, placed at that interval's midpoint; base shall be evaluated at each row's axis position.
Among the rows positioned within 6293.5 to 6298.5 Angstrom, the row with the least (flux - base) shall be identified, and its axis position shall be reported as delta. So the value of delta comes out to 6298 Angstrom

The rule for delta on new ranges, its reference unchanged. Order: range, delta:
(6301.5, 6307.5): 6306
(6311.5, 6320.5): 6315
